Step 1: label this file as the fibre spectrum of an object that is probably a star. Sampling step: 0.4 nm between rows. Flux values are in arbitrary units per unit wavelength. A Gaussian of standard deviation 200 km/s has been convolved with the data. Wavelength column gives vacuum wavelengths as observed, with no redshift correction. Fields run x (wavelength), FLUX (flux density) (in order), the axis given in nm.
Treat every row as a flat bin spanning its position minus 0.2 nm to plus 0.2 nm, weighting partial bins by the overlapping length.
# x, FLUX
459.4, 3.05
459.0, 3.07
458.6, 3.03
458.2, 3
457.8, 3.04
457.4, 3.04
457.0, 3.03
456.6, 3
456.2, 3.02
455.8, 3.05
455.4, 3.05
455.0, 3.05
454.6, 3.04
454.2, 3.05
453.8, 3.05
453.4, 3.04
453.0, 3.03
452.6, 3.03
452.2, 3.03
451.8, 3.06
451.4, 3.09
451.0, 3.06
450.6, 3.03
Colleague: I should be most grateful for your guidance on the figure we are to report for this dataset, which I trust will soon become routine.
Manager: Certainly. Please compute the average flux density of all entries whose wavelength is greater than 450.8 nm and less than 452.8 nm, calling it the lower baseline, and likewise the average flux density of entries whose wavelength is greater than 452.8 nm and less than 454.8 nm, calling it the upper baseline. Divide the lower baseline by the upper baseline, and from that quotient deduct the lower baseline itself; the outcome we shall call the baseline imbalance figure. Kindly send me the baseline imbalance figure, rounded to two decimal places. -2.05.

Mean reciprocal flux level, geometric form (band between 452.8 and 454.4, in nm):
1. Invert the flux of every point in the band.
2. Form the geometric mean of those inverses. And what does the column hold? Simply 0.329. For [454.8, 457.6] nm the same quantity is 0.330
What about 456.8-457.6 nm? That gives 0.329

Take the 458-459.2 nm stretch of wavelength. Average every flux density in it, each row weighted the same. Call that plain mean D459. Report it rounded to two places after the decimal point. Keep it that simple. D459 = 3.03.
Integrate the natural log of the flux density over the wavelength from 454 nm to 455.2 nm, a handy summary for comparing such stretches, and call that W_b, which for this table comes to 1.34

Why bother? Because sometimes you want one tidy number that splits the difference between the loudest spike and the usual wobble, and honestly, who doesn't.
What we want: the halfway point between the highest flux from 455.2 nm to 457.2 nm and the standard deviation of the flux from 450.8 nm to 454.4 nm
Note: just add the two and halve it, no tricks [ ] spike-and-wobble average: 1.53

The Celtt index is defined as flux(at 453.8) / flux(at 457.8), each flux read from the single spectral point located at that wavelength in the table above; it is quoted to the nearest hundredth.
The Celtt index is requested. 1.00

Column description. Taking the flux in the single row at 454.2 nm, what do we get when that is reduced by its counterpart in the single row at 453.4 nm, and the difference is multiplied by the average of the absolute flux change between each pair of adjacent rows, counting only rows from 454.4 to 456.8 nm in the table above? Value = 0.0001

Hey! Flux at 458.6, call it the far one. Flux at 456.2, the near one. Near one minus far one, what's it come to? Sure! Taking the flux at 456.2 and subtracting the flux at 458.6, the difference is -0.010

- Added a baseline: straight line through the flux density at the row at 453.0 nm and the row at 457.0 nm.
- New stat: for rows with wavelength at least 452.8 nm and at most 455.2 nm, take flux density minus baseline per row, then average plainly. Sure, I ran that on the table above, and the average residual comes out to 0.013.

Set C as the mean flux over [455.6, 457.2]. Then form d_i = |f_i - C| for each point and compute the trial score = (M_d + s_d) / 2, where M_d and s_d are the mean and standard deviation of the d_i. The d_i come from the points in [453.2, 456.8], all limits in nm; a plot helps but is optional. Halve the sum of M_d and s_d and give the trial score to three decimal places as 0.014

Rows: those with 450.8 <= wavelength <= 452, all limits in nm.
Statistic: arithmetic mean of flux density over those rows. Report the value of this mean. 3.07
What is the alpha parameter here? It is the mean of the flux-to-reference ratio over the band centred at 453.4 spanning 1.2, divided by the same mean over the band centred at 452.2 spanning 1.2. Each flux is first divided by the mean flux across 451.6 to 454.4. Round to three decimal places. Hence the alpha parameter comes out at 1.000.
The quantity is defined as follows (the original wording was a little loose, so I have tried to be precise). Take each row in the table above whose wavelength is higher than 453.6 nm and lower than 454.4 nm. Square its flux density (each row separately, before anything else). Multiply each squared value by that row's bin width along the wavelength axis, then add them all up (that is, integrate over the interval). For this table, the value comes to 7.44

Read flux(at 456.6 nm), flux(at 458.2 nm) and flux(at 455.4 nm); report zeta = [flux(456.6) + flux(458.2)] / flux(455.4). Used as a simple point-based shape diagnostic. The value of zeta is 1.97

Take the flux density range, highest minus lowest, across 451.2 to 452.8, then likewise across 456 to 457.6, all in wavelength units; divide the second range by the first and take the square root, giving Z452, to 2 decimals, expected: 0.82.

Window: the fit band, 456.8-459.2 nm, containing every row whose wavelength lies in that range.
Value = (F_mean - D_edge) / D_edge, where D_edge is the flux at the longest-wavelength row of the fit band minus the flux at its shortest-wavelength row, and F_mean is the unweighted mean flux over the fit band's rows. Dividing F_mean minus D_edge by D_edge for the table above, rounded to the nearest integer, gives 75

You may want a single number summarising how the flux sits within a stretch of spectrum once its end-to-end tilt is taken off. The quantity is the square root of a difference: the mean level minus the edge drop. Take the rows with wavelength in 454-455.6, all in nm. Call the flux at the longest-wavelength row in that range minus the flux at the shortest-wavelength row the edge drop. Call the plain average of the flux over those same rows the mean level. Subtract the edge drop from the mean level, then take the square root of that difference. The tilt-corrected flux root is 1.75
